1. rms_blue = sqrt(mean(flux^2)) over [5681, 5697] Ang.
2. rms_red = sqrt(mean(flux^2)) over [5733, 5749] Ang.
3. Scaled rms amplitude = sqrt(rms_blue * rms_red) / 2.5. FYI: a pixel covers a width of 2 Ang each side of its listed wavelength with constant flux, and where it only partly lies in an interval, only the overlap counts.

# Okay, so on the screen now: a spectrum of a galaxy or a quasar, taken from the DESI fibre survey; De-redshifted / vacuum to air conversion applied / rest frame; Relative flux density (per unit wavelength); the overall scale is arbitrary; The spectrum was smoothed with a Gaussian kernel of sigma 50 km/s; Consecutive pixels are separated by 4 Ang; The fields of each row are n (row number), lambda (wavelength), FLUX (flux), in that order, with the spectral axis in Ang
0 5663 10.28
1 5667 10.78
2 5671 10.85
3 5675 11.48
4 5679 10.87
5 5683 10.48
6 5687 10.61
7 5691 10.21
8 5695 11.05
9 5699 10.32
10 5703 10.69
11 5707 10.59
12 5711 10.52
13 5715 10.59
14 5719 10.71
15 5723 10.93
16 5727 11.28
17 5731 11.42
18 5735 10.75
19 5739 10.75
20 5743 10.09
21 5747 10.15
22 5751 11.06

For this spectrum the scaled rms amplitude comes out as 4.21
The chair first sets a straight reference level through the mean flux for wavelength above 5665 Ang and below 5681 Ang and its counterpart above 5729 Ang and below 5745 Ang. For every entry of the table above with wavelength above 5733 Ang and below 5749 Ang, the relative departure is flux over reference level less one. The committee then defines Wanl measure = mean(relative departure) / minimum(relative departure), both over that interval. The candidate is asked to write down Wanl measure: 0.47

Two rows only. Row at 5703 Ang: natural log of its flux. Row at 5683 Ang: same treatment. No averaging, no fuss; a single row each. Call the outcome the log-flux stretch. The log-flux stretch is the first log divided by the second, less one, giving 0.008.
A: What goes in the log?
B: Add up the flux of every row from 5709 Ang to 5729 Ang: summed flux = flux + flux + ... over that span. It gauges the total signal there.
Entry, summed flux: 54.0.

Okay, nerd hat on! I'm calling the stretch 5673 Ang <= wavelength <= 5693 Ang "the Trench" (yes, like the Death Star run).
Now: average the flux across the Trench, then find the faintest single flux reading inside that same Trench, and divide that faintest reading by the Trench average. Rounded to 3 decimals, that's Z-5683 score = 0.952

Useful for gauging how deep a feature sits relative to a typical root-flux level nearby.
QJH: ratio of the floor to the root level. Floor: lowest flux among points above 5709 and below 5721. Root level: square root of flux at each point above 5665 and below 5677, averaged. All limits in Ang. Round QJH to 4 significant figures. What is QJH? 3.167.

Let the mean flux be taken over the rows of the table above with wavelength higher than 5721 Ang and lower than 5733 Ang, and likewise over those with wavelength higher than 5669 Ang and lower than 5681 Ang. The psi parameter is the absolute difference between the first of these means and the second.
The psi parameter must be 0.14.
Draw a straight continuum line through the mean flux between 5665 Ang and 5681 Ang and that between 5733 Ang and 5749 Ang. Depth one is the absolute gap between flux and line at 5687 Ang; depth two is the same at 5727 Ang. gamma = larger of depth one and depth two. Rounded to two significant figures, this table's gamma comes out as 0.73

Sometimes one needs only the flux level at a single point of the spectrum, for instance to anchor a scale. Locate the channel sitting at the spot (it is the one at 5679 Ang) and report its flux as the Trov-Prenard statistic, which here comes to 10.87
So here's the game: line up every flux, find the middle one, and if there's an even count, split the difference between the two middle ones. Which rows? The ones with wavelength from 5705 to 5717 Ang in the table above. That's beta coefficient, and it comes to 10.59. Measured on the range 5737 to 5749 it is 10.15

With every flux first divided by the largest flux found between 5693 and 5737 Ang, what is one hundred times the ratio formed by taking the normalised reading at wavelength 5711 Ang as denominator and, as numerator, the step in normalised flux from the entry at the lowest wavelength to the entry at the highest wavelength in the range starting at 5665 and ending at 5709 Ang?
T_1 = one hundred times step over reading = -1.8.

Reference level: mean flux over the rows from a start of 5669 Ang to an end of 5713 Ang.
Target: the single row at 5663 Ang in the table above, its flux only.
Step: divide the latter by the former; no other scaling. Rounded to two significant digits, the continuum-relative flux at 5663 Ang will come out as 0.96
